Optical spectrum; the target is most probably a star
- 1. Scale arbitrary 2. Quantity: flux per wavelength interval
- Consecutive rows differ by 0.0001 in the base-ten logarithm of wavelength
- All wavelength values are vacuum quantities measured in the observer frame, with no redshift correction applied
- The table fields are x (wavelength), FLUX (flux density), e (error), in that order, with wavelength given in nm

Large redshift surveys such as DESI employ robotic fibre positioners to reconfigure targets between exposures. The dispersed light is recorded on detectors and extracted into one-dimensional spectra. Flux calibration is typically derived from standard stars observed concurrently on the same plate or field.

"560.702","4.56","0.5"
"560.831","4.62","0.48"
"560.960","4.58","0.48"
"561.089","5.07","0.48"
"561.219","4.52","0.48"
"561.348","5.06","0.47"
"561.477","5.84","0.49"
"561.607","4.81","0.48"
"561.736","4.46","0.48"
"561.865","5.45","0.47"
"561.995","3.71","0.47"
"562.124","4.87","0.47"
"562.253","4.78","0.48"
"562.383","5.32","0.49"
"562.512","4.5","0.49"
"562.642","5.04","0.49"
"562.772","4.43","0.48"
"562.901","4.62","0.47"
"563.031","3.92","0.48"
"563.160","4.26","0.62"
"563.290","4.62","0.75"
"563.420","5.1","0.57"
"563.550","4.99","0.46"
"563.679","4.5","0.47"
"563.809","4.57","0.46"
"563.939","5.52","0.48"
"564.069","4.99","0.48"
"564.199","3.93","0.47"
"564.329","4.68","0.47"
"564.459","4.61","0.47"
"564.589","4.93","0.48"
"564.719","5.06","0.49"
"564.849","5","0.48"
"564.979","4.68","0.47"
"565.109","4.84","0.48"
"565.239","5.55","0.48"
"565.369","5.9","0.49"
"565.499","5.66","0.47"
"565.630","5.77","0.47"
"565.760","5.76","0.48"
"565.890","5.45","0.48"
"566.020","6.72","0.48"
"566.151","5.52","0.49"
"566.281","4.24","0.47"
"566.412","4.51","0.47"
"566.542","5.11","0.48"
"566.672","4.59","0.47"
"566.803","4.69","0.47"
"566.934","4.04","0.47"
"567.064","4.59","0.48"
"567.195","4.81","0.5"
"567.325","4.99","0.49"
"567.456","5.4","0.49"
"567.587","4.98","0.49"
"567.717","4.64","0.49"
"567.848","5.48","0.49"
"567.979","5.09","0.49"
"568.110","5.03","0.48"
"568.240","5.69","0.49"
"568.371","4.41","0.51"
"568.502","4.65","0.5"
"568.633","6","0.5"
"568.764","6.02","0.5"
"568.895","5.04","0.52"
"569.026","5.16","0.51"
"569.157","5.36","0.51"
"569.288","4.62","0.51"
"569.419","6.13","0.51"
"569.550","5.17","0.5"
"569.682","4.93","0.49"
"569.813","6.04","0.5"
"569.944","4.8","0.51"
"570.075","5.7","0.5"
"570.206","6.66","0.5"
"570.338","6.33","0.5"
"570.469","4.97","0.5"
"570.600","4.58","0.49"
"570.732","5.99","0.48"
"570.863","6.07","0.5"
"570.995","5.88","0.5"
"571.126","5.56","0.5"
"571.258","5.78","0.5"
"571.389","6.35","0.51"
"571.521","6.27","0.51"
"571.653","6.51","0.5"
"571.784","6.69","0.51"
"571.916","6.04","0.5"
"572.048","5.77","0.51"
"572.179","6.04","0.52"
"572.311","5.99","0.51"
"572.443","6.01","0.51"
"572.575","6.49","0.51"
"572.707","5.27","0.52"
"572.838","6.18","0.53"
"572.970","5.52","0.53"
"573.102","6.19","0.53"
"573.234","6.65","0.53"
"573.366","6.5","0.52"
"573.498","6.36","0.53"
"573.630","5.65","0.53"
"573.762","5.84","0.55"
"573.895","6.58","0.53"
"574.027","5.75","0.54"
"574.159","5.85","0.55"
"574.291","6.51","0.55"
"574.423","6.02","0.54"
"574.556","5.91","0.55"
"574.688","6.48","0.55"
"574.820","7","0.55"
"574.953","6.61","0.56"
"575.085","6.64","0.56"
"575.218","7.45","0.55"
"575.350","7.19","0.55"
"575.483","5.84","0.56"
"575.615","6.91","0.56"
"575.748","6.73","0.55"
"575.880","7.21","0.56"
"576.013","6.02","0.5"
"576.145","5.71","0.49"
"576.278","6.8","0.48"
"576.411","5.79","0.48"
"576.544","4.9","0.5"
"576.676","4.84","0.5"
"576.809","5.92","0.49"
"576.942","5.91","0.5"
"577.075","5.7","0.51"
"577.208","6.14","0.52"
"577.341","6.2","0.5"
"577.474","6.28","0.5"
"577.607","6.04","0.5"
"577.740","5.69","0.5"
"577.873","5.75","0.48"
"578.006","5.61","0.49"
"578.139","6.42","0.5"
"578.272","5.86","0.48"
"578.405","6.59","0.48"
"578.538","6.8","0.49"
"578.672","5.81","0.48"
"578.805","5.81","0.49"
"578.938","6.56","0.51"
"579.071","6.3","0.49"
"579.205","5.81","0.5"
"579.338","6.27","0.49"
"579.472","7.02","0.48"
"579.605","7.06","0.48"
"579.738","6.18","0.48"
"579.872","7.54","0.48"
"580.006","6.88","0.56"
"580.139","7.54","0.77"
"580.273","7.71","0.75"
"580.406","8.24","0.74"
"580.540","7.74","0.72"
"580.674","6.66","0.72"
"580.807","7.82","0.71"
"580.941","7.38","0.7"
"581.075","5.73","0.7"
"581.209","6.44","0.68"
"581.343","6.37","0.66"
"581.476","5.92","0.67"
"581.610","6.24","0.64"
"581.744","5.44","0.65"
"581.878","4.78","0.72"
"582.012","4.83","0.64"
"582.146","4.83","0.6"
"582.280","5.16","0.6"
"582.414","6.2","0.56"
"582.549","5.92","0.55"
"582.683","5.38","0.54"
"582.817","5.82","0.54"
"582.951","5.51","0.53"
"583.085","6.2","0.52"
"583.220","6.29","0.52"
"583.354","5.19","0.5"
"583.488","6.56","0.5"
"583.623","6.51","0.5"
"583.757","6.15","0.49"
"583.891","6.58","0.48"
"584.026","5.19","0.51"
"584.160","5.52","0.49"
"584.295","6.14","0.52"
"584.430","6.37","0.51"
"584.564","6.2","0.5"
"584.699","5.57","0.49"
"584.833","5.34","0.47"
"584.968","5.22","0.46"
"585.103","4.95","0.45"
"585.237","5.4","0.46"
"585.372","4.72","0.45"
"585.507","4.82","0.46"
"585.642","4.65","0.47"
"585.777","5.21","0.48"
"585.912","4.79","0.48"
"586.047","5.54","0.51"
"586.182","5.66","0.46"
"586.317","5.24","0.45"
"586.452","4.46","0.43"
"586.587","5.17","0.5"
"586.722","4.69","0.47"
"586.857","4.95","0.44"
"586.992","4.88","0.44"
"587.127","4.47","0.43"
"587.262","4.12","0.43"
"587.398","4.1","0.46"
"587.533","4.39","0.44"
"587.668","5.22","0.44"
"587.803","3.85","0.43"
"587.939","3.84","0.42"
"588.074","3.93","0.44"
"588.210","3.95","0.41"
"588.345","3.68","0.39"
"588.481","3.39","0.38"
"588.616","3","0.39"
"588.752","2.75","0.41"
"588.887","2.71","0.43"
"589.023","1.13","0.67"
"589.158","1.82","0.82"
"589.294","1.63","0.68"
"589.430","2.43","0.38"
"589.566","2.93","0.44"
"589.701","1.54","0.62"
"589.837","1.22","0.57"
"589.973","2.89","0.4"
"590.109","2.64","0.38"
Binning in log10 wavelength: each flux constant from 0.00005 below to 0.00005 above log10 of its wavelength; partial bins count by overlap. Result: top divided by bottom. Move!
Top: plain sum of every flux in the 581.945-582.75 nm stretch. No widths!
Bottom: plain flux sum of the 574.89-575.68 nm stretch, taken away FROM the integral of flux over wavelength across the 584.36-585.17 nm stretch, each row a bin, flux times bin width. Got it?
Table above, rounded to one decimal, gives -0.9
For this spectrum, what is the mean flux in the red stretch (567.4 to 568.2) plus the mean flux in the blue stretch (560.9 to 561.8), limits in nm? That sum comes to 10.0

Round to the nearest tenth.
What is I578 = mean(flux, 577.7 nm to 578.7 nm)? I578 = 6.1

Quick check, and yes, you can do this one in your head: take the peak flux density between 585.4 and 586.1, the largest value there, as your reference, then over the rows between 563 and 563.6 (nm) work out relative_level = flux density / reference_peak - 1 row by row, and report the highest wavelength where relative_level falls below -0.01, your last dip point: 563.550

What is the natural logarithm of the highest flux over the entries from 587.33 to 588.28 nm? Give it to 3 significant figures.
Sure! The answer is 1.65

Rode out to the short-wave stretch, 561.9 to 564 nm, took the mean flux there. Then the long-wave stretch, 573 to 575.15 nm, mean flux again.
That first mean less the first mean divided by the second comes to 3.93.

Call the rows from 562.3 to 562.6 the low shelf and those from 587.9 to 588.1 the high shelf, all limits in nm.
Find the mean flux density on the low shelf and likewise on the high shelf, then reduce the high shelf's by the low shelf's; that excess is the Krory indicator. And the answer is -1.0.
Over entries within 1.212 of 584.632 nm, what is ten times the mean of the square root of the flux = 23.7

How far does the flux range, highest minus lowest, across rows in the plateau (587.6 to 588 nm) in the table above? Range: 1.4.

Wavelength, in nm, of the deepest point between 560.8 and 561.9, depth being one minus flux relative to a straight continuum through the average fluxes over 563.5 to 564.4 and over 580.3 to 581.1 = 561.736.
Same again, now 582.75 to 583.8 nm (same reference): 583.354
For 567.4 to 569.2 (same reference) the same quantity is 568.371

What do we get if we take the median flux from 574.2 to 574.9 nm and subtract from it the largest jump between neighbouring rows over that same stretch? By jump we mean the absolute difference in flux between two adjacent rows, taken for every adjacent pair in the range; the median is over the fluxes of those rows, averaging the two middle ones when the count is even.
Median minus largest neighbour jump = 5.91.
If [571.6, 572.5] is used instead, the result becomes 5.39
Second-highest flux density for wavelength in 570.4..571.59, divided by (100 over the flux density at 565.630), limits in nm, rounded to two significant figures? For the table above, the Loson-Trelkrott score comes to 0.36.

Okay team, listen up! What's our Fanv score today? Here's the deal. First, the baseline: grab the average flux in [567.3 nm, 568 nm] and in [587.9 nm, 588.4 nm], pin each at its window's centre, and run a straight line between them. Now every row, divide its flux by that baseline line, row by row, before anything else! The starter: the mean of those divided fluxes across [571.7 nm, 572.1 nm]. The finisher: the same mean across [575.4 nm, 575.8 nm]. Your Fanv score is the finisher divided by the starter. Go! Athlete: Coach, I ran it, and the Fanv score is 1.10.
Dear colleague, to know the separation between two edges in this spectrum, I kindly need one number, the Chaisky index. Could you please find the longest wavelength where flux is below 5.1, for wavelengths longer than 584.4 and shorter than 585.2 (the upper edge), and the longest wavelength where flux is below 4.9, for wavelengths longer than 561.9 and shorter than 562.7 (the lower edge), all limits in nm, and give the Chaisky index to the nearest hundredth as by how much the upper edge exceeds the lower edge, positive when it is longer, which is 22.59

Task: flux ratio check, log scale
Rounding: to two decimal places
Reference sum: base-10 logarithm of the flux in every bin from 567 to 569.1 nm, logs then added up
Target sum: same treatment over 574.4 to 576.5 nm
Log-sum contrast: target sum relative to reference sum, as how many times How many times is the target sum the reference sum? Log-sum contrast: 1.15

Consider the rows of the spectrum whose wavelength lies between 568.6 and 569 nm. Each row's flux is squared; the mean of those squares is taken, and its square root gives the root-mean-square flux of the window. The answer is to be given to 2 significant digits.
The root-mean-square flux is 5.7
